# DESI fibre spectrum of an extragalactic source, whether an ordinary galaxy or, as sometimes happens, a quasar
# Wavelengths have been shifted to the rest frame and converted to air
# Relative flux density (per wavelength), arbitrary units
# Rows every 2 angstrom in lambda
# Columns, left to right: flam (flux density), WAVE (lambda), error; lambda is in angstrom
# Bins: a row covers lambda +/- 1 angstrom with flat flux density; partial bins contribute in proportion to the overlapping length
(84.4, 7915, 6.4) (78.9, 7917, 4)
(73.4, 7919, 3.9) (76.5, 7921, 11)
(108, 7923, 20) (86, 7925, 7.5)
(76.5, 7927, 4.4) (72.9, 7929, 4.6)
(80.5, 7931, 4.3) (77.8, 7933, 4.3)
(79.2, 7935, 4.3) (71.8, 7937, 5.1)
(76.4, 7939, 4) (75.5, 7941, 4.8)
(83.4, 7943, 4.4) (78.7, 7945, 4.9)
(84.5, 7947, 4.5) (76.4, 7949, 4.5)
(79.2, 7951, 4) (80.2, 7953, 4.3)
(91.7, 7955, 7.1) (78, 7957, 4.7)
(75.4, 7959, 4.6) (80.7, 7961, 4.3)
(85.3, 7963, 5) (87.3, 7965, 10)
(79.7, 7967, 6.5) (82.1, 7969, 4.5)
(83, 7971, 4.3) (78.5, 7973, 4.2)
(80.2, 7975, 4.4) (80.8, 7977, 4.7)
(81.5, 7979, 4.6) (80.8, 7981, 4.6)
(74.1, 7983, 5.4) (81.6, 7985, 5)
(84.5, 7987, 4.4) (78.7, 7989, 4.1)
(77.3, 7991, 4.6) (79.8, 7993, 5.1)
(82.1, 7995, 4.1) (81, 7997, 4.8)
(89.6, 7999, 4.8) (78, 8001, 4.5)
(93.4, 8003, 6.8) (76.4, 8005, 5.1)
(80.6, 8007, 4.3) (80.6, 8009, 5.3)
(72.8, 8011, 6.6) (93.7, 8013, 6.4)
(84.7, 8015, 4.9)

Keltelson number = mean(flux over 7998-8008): 84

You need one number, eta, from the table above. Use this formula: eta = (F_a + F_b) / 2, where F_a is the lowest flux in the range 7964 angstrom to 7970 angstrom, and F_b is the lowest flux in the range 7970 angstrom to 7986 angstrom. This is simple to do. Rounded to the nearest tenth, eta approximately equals 76.9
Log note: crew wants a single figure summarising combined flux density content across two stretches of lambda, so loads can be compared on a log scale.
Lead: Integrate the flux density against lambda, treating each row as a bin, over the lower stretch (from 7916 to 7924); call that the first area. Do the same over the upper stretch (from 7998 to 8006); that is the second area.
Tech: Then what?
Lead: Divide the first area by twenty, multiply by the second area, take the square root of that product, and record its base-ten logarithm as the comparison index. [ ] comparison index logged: 2.18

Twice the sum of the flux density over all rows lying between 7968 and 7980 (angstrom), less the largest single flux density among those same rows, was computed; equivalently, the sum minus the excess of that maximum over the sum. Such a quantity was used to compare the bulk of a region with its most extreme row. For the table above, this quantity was 889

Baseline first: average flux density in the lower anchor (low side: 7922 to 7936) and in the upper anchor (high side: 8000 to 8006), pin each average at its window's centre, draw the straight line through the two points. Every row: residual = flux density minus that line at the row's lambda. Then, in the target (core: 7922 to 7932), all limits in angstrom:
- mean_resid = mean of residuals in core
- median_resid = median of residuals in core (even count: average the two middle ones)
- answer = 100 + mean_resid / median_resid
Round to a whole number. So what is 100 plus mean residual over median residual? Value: 99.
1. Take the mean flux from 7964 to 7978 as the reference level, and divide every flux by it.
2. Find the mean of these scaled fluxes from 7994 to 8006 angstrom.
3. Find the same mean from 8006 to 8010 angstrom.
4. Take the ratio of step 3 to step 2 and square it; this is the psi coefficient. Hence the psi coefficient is 0.93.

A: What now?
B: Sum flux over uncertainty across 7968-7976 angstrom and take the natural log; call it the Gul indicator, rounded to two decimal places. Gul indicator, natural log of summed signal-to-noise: 4.31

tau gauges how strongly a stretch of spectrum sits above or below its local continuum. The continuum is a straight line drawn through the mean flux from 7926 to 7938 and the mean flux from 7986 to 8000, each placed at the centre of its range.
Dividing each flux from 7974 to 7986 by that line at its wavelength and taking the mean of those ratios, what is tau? 0.99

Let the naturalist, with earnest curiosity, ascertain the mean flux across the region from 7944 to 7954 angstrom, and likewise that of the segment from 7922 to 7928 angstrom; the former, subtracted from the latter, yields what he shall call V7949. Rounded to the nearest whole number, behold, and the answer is 10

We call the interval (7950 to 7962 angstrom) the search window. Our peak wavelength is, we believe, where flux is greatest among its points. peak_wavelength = 7955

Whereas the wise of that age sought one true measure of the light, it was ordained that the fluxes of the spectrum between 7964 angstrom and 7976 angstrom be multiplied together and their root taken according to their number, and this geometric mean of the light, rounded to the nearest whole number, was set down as 82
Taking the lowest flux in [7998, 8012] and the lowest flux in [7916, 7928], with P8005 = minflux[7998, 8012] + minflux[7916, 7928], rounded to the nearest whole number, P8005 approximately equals 146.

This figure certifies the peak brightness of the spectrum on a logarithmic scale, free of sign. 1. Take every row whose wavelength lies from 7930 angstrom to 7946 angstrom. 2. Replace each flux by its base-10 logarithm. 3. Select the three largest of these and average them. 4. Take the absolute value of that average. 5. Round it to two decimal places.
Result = 1.91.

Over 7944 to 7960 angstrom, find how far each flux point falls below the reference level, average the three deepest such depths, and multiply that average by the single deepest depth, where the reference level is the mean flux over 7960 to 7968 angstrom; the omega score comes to 52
